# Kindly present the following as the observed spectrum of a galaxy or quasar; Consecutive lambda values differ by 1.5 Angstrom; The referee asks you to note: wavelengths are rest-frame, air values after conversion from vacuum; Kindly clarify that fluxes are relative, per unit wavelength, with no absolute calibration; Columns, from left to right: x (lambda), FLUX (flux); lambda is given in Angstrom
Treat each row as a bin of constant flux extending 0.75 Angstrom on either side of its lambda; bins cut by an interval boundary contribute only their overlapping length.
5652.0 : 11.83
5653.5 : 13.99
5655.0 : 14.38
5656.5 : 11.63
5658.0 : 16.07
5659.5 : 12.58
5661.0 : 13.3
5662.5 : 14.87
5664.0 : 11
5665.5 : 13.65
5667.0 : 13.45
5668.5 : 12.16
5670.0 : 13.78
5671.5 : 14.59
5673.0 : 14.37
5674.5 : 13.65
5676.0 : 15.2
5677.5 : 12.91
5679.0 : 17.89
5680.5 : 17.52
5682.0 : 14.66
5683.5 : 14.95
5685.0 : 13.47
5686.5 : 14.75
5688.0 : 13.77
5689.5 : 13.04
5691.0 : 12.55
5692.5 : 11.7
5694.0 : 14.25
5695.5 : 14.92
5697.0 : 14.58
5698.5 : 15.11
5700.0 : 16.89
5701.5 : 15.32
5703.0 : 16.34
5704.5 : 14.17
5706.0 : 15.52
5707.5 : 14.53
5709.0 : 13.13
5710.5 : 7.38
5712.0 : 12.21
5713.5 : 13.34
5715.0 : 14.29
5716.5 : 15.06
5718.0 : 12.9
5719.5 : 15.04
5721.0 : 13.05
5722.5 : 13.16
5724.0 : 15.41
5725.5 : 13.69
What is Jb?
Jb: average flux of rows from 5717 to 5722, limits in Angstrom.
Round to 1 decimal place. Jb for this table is 13.7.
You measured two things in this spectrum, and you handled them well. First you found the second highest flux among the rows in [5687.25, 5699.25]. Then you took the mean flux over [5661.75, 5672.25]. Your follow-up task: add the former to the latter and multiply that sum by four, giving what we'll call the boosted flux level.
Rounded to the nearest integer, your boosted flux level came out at 113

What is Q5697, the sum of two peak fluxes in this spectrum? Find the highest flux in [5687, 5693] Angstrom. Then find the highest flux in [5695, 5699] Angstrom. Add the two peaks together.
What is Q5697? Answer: 28.9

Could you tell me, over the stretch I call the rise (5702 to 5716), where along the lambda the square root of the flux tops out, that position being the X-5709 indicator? 5703.0 Angstrom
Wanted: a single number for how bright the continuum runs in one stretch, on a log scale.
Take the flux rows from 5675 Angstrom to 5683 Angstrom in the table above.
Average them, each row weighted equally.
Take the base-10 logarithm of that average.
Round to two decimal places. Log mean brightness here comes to 1.19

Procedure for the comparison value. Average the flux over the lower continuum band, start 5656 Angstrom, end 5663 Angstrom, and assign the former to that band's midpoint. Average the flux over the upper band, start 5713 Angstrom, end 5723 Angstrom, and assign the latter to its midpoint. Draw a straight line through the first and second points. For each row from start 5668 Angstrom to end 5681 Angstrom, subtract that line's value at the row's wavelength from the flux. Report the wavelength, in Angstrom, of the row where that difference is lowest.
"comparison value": 5668.5 Angstrom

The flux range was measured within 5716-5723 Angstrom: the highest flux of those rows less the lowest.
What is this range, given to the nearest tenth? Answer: 2.2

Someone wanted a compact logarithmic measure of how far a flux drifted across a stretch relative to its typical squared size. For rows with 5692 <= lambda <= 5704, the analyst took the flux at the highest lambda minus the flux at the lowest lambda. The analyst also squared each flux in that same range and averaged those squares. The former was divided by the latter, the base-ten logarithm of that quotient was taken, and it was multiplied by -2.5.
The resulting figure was 4.2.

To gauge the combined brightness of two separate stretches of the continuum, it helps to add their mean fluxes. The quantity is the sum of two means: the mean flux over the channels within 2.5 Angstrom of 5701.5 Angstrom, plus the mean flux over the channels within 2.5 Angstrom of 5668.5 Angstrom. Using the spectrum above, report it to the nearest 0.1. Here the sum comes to 29.3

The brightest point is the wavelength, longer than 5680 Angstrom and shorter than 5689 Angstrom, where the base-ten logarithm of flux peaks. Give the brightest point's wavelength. 5680.5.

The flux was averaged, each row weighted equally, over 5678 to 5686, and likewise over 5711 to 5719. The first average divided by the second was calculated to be 1.16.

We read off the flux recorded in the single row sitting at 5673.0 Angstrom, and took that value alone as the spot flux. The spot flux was 14.37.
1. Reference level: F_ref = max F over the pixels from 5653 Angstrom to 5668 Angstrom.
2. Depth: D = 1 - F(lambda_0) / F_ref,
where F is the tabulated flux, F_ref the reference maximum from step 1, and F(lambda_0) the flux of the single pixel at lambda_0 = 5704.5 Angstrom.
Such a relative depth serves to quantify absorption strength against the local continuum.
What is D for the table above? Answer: 0.12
